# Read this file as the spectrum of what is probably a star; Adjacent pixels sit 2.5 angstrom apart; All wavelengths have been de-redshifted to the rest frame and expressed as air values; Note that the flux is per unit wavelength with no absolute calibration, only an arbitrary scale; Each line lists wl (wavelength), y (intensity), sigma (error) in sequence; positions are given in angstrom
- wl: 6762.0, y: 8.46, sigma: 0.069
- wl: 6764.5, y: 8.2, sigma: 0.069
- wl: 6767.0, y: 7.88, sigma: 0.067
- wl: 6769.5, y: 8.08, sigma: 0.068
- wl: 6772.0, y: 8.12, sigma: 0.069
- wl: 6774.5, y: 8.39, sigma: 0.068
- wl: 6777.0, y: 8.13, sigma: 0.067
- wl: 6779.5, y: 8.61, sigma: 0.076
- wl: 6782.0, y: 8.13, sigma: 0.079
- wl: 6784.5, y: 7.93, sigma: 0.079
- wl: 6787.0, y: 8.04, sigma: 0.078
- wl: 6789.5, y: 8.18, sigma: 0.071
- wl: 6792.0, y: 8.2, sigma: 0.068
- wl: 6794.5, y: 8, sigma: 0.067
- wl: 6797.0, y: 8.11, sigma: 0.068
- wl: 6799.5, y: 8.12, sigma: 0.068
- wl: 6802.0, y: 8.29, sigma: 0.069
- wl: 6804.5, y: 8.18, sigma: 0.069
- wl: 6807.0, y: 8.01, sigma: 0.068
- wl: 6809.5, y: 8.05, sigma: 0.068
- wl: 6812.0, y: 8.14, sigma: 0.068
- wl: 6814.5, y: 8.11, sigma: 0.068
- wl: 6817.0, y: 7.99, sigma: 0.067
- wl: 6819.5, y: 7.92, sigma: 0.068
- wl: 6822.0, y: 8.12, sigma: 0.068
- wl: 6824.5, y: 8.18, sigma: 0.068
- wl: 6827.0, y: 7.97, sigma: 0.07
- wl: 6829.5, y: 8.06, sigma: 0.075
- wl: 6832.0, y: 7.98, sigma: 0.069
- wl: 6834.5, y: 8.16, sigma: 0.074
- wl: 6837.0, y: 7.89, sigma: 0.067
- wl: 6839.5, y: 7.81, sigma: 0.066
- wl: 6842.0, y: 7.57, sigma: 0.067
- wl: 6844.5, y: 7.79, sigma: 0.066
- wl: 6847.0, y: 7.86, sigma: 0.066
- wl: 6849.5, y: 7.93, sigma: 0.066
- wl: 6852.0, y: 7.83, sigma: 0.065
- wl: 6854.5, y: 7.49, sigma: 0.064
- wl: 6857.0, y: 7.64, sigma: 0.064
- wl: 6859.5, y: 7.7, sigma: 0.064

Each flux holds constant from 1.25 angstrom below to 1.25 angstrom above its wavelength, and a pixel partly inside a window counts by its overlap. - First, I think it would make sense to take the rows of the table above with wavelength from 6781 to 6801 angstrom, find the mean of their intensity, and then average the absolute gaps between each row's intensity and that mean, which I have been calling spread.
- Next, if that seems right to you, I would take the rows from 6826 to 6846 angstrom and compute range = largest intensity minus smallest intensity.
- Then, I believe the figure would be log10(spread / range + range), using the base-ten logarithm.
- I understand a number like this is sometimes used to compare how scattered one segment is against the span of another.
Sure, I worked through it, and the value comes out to -0.15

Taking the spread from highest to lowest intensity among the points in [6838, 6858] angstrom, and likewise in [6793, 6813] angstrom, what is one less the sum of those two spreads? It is 0.27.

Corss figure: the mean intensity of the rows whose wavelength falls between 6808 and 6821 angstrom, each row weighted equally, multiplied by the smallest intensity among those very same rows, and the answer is 63.7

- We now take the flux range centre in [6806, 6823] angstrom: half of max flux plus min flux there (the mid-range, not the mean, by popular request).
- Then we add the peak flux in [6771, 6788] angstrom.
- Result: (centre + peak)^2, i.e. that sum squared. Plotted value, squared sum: 277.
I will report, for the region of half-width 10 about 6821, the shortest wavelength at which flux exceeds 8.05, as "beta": 6812.0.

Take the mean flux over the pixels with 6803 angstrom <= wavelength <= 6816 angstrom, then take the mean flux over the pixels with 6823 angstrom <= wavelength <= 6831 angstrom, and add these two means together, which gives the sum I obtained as 16.2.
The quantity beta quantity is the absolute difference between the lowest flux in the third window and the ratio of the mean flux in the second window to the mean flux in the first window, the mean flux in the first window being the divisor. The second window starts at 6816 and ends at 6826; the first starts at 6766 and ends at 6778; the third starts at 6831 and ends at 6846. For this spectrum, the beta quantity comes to 6.58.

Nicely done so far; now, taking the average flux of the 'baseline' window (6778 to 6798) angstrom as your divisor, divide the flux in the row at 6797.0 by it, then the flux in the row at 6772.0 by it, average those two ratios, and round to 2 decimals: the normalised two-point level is 1.00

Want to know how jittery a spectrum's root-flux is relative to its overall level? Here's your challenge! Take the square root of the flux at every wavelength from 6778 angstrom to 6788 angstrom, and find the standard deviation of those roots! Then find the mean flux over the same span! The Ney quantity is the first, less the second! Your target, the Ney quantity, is -8.13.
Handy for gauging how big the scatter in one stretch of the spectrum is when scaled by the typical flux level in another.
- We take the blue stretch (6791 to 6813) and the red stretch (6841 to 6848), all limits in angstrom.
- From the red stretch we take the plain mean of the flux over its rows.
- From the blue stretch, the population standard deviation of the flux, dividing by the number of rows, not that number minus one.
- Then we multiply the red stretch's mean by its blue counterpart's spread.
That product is 0.69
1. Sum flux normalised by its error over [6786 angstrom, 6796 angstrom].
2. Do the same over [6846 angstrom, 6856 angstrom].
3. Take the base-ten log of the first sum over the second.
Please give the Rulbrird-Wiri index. -0.017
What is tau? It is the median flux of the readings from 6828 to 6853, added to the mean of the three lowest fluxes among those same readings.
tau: 15.6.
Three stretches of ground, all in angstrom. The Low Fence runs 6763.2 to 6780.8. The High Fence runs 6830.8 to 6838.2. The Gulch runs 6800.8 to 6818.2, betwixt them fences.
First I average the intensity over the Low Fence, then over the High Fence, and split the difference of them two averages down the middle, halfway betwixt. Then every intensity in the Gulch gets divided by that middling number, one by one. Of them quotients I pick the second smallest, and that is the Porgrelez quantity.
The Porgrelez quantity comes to 0.988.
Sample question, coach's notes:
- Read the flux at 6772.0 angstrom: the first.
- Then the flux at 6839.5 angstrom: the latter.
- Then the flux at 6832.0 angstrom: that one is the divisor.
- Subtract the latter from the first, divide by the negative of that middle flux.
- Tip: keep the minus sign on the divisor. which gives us -0.039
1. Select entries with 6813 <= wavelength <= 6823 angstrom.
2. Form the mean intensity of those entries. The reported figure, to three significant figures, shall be 8.04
